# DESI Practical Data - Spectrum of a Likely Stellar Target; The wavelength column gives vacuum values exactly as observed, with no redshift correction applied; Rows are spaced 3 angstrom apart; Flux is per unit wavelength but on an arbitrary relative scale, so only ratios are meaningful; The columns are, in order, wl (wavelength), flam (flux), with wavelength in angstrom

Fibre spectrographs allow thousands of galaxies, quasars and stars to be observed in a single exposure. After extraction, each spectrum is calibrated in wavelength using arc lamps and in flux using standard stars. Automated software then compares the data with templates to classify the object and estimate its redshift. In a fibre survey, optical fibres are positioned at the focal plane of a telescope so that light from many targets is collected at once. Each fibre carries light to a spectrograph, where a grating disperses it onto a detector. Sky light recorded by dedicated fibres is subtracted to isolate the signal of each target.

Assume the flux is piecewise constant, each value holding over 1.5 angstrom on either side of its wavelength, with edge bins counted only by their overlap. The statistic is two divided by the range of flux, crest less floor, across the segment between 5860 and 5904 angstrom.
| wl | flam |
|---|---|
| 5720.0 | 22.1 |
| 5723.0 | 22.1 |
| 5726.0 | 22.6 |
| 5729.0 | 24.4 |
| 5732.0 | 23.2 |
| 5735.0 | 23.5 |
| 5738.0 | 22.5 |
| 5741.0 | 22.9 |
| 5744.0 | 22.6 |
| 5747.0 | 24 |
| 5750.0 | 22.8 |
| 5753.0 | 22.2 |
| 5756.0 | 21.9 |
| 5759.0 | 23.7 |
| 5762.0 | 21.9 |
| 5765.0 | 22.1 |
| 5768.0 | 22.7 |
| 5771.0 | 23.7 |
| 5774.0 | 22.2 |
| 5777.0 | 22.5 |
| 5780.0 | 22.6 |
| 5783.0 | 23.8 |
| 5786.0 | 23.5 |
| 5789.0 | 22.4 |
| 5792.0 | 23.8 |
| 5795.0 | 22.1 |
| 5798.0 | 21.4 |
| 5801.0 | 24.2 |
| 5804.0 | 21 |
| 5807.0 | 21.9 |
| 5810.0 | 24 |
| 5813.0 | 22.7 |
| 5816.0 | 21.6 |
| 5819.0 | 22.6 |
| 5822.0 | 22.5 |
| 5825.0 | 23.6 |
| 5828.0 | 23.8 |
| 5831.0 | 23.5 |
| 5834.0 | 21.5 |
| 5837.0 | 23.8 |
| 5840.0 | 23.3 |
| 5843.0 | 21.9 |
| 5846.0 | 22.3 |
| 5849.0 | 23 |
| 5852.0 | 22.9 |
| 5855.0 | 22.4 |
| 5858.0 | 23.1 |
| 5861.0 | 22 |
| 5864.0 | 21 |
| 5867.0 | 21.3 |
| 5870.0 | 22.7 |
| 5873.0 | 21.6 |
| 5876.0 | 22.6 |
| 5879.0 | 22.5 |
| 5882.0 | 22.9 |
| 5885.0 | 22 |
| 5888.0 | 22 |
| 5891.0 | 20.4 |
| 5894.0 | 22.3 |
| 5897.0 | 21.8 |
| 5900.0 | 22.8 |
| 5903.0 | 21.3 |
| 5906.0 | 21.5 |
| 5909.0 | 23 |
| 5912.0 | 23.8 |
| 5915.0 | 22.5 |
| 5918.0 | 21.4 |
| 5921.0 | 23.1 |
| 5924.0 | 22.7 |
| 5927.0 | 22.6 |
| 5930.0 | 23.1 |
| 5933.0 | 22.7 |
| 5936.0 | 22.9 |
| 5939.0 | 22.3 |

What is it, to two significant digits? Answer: 0.80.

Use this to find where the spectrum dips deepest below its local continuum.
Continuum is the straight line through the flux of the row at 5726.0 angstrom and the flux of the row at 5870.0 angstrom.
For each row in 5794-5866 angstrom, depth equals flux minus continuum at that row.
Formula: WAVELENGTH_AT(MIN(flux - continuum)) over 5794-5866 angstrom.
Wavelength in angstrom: 5864.0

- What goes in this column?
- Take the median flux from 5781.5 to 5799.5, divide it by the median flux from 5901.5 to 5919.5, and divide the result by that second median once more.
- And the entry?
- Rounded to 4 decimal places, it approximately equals 0.0474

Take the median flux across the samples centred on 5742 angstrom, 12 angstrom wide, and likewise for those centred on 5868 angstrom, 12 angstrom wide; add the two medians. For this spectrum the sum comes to 44.20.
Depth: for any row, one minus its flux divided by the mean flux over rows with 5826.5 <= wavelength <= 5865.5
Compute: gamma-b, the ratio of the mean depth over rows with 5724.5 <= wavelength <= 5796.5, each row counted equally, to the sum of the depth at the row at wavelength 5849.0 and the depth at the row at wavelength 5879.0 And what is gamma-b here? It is 1.3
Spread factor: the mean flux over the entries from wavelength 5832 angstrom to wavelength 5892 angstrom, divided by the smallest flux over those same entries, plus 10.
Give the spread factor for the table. 11.09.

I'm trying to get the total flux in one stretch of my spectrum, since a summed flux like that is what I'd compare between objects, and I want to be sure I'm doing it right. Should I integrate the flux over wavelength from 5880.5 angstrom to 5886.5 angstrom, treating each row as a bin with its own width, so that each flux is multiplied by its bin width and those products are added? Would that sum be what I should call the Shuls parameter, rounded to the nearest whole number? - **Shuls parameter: 135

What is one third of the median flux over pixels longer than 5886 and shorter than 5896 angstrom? 7.33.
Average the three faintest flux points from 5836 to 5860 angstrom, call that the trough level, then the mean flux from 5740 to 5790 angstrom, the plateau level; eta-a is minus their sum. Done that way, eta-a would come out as -45.0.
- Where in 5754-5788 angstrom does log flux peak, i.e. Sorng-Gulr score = 5783.0 angstrom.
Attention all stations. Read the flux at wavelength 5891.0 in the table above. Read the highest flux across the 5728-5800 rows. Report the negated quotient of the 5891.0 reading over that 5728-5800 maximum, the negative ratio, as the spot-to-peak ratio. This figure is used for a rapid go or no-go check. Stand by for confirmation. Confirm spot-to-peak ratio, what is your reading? -0.836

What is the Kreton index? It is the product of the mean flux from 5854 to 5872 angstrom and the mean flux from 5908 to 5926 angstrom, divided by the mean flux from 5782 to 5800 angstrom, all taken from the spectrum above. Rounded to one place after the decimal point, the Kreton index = 22.0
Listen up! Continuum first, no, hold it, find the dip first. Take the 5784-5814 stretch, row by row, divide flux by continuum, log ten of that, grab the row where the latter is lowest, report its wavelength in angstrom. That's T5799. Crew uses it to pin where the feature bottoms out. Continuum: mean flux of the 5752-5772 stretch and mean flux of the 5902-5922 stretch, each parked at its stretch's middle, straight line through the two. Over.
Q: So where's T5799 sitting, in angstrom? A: 5804.0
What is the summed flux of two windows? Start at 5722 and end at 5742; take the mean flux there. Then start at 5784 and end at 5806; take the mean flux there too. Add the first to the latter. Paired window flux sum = 45.7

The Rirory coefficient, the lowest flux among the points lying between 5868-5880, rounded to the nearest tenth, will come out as 21.6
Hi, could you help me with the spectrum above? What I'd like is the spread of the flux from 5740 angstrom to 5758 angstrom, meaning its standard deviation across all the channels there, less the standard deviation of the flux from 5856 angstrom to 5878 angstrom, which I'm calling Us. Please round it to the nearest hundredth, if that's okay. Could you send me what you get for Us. -0.06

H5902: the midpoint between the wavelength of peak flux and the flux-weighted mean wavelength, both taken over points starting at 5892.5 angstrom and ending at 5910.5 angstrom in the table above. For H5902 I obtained 5905.3 angstrom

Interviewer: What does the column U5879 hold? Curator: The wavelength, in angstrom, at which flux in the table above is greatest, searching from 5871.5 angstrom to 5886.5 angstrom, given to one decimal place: 5882.0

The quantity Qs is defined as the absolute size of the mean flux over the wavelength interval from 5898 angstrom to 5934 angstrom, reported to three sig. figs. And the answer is 22.5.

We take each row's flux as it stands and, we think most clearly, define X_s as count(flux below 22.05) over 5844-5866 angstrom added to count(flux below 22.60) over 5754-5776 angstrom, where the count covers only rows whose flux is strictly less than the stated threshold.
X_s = 6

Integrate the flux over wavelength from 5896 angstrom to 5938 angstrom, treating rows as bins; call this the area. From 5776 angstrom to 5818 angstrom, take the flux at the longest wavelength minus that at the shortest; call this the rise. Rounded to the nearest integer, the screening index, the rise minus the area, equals -947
